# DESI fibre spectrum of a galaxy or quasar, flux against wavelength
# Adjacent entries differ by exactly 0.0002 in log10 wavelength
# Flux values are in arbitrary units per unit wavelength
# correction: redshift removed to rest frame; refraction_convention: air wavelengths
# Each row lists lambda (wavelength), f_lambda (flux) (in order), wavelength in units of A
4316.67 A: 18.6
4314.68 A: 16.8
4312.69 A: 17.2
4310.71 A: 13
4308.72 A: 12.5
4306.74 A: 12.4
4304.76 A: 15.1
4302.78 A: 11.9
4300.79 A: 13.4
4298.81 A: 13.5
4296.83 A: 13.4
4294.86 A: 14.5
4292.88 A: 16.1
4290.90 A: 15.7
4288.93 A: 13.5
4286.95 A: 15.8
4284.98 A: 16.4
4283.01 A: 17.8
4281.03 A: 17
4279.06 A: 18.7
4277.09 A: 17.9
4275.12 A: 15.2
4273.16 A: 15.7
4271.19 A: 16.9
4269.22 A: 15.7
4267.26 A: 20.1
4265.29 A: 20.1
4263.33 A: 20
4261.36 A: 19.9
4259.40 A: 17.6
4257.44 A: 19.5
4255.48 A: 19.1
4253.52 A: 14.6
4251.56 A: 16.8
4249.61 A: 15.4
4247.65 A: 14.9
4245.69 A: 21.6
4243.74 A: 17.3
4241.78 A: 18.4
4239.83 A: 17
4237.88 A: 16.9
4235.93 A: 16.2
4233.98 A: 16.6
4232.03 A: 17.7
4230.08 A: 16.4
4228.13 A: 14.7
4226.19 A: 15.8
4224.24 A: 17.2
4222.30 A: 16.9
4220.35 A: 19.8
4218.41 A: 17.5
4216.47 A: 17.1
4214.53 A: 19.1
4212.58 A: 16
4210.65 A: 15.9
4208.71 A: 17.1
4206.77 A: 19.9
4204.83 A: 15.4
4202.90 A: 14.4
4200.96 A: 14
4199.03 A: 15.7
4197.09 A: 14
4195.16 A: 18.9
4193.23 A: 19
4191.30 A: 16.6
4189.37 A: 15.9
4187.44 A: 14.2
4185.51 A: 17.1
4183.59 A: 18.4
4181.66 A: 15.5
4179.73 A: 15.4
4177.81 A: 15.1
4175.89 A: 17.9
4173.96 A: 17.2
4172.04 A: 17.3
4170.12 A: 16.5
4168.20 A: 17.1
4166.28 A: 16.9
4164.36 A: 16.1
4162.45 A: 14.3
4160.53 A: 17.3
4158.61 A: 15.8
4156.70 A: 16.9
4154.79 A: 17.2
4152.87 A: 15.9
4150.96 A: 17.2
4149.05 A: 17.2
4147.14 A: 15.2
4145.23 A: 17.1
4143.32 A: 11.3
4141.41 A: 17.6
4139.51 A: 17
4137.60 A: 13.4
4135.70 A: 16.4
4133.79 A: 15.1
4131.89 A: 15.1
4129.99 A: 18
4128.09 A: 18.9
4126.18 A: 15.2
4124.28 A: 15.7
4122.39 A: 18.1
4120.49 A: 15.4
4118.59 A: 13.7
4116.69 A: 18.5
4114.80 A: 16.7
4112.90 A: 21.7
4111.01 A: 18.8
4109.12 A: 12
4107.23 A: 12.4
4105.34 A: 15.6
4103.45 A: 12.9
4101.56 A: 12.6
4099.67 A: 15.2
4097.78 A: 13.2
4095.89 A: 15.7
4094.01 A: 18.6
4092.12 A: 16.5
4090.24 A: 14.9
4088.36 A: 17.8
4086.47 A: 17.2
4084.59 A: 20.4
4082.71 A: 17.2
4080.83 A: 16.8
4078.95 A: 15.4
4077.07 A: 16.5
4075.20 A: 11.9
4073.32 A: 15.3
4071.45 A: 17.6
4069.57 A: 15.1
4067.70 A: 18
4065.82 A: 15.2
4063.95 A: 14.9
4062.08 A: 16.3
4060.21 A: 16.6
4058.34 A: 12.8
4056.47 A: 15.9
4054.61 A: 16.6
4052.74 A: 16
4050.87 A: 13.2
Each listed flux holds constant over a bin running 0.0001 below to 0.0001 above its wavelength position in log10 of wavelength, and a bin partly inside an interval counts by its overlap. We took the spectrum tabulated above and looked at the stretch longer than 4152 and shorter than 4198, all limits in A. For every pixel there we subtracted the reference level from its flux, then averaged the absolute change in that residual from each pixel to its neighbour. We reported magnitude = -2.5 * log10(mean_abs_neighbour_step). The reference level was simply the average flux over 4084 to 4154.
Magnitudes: -0.37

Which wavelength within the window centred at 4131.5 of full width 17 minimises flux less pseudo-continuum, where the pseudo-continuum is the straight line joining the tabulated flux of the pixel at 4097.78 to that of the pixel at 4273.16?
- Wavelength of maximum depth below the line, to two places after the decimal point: 4137.60 A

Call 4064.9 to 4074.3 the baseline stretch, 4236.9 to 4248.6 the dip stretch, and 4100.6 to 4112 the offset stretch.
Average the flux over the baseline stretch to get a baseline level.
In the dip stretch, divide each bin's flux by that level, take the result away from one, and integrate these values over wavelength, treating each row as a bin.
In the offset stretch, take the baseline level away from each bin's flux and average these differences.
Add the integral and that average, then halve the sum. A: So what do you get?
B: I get -1.6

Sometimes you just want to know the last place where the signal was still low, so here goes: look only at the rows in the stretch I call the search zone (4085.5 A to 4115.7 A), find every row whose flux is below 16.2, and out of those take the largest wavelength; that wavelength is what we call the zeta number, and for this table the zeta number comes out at 4109.12 A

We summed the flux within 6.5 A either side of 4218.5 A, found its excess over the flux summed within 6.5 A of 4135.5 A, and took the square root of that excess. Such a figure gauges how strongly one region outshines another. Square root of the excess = 3.3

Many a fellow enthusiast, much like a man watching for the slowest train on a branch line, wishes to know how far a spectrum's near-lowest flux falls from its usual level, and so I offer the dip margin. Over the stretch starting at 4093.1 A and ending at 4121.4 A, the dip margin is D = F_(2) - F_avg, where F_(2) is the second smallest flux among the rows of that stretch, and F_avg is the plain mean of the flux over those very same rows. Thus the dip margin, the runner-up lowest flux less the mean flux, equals -3.1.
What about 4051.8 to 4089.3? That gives -3.4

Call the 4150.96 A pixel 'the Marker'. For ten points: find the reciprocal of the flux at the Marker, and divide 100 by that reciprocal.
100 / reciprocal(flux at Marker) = 1720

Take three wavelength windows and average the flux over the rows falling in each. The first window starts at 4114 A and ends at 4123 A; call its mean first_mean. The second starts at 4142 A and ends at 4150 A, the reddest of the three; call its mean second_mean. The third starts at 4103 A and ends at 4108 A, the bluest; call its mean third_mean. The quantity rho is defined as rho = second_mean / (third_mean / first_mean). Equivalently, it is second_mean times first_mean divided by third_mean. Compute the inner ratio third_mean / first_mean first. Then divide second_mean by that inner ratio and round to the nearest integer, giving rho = 18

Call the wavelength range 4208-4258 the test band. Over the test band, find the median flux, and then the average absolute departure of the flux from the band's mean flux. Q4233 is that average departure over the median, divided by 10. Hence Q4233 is 0.0072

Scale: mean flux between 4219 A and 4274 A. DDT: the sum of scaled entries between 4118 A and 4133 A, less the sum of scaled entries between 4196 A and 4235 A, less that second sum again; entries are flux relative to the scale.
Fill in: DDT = -30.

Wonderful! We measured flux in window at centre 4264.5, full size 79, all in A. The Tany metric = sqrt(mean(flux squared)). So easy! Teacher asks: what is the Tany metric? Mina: 16.8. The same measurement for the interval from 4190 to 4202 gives 16.5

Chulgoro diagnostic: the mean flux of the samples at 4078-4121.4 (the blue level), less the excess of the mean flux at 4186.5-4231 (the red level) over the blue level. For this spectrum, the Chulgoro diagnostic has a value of 15.5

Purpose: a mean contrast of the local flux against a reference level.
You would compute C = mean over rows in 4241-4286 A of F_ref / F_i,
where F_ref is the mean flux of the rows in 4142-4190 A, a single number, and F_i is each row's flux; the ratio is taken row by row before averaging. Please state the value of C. 0.93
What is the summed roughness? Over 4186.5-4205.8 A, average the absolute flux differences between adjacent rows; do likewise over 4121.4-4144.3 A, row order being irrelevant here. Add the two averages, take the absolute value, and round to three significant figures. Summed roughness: 3.91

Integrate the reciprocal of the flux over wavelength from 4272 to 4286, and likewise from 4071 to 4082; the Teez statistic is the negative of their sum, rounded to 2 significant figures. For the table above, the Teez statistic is -1.6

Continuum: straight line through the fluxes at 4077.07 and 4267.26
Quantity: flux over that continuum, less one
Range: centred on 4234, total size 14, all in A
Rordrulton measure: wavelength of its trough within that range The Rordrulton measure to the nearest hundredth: 4228.13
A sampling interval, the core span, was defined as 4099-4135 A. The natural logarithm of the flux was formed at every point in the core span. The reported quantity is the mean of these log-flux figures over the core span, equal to 2.75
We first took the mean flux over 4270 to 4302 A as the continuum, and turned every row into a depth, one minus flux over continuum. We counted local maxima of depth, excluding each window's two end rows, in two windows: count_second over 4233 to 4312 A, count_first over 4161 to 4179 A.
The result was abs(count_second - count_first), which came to 10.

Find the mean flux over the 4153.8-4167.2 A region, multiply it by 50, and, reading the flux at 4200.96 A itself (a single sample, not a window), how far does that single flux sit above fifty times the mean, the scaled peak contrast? -804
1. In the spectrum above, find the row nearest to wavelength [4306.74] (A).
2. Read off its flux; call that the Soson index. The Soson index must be 12.4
